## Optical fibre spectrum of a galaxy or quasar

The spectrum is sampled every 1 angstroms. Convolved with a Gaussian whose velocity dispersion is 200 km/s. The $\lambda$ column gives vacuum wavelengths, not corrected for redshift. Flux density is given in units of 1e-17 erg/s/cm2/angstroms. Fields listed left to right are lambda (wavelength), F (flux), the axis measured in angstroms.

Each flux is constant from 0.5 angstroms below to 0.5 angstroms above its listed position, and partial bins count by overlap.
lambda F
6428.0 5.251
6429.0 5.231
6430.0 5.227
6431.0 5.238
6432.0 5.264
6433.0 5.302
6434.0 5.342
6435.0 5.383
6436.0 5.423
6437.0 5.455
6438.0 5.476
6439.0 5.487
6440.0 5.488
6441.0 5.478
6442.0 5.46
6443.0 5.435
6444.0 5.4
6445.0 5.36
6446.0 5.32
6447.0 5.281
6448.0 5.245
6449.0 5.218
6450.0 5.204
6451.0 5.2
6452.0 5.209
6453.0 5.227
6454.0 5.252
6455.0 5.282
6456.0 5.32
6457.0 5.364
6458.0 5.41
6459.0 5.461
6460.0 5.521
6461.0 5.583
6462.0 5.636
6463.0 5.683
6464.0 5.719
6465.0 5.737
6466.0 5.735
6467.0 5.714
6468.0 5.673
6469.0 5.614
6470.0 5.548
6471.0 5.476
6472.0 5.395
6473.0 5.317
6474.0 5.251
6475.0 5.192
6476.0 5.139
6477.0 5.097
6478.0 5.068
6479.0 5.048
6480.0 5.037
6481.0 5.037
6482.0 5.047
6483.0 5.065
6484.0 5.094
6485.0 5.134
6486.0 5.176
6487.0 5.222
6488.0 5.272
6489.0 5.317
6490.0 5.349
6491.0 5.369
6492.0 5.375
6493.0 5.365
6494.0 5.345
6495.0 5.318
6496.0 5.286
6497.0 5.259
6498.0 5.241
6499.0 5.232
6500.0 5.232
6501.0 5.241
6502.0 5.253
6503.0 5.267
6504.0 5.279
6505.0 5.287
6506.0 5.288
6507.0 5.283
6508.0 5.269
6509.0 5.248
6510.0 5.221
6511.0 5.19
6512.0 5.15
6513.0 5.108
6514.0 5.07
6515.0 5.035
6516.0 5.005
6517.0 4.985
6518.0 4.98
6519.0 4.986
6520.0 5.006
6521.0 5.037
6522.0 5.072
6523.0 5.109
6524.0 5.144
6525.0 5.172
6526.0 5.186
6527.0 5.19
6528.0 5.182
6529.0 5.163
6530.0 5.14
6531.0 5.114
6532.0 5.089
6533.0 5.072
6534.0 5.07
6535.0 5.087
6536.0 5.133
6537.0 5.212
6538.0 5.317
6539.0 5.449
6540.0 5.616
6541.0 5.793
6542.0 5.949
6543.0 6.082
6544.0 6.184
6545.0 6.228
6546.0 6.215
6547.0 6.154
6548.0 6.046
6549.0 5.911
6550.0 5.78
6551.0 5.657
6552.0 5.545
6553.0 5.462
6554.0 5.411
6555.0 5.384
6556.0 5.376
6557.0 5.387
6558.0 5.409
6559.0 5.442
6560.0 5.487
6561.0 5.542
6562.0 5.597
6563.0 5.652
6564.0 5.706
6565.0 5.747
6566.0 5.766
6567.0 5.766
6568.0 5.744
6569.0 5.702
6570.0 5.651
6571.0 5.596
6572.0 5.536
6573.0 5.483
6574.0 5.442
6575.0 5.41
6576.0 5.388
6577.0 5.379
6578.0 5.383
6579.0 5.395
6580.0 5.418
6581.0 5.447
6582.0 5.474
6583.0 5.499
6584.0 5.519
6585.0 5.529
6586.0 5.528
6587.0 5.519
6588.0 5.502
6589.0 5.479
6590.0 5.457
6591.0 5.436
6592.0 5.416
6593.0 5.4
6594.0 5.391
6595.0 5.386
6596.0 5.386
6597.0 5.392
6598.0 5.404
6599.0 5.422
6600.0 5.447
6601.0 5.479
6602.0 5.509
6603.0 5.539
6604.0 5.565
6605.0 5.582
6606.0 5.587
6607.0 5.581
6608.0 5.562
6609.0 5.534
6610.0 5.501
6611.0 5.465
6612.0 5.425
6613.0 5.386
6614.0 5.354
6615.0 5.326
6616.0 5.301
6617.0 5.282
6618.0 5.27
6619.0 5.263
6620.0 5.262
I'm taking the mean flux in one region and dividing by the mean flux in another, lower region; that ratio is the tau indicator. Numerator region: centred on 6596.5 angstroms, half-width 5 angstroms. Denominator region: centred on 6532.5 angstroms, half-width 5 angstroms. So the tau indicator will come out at 1.06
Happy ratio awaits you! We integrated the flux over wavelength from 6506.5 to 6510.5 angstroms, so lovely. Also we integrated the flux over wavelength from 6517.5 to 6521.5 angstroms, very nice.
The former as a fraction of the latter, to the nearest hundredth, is 1.05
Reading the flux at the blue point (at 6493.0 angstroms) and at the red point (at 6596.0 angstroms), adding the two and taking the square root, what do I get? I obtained 3.28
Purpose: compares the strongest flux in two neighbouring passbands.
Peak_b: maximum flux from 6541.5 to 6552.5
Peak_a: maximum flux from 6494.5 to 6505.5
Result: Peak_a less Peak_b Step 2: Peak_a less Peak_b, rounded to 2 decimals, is -0.91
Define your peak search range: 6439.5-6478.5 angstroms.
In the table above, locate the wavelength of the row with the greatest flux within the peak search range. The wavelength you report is 6465.0 angstroms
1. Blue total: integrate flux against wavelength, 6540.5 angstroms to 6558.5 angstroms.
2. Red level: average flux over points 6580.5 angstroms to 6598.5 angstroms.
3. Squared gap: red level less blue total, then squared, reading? 9706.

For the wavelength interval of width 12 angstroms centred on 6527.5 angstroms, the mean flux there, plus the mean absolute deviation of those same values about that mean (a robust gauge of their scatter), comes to 5.2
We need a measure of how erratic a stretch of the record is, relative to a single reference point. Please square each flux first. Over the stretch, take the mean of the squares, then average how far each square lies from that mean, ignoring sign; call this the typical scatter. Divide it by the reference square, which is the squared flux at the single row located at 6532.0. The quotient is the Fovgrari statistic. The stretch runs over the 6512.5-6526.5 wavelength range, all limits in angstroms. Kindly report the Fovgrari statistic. 0.023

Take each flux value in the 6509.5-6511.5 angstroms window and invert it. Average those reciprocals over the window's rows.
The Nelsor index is 0.192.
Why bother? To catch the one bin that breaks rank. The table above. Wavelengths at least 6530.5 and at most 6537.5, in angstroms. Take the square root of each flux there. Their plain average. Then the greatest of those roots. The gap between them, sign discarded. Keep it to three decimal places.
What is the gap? 0.022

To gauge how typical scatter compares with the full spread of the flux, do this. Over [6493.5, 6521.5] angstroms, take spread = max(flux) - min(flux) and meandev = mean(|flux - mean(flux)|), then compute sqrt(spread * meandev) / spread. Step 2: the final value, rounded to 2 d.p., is 0.53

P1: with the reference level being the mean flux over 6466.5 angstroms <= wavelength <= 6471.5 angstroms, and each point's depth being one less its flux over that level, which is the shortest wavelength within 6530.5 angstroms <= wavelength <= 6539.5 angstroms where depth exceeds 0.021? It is 6531.0 angstroms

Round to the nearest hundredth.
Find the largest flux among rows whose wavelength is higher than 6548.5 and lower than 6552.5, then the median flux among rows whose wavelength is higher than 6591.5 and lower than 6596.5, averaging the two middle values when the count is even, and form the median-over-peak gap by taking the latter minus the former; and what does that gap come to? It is -0.52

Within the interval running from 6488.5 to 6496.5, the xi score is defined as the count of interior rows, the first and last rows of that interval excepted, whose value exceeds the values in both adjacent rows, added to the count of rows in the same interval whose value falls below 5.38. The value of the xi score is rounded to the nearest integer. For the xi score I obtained 9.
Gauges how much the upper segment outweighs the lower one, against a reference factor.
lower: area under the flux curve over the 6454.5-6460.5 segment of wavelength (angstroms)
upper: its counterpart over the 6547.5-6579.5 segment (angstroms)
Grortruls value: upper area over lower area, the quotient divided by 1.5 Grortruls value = 3.7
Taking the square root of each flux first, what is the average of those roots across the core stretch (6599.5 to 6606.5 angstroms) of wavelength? 2.35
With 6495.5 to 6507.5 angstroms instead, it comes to 2.29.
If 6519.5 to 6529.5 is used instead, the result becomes 2.26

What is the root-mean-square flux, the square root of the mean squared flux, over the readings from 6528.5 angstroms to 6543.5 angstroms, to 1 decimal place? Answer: 5.4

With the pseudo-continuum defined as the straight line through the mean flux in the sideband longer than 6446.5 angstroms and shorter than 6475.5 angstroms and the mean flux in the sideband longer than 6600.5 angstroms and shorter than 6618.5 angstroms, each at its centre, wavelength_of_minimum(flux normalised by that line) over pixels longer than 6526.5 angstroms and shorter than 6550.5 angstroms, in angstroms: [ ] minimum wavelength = 6534.0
